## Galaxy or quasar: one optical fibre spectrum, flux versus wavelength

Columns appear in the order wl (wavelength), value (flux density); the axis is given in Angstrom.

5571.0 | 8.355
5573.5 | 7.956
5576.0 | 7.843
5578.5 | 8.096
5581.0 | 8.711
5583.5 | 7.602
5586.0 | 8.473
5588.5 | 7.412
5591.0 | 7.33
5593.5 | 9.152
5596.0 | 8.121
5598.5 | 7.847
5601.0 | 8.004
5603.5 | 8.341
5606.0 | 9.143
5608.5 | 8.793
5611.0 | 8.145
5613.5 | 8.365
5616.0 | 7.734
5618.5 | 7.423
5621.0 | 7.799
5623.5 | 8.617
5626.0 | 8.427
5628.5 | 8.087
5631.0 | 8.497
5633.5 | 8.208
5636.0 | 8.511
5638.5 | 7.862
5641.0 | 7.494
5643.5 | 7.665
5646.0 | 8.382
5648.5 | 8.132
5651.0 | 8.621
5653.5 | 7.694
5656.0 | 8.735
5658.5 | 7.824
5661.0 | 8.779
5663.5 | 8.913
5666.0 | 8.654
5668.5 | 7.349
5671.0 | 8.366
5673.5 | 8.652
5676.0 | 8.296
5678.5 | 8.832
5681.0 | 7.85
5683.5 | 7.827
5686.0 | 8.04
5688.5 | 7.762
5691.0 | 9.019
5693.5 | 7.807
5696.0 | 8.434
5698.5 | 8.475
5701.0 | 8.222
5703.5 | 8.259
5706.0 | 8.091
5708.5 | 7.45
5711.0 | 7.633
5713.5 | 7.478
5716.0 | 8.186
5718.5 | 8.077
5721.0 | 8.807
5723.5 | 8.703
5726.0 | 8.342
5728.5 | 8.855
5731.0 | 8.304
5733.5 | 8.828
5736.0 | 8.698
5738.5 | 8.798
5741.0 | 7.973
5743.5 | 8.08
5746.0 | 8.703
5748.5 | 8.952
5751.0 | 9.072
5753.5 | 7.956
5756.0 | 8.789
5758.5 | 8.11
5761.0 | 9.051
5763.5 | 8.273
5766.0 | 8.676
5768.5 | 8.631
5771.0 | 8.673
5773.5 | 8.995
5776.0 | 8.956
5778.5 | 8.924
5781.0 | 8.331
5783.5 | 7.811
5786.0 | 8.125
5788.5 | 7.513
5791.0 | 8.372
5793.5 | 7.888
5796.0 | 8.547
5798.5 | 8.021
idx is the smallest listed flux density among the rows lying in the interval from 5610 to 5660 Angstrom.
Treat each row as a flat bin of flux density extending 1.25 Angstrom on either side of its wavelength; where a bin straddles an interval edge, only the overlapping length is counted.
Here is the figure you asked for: 7.423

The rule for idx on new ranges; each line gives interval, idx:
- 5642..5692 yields 7.349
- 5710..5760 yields 7.478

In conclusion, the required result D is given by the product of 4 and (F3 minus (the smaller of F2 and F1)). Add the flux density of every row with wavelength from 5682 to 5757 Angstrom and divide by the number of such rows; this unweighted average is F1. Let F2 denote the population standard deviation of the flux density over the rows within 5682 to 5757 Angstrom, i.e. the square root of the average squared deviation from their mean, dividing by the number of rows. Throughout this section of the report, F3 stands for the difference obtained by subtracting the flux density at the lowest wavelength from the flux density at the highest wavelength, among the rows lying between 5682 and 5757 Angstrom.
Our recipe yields 2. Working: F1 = 8.32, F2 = 0.46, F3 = 1.0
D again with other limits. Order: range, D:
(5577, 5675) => 0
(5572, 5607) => 3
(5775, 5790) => -8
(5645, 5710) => -6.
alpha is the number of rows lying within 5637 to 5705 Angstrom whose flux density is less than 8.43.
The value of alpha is 17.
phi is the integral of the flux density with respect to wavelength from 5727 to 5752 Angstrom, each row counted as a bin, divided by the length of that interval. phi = 8.62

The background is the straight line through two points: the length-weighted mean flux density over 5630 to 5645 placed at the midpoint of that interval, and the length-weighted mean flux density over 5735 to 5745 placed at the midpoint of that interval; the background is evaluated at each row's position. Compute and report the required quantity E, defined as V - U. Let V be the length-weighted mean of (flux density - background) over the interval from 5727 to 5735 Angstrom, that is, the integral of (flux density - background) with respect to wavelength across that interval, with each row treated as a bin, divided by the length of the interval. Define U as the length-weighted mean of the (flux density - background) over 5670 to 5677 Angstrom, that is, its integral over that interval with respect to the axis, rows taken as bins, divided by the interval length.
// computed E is 0.01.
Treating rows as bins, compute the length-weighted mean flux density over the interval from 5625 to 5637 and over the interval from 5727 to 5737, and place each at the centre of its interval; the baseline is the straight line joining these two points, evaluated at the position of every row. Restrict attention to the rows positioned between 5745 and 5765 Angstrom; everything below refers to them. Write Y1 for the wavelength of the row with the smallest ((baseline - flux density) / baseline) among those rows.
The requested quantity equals 5751.0 Angstrom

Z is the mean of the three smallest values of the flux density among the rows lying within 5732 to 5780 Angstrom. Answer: 8.00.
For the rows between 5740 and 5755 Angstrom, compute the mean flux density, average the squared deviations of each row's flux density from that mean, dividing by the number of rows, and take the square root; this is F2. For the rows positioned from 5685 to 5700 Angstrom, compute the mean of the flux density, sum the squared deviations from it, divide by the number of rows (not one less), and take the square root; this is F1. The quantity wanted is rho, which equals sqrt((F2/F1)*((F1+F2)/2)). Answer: 0.69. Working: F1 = 0.44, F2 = 0.47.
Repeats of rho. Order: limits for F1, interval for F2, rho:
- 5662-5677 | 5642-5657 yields 0.62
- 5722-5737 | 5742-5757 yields 0.79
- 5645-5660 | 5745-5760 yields 0.66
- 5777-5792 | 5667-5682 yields 0.72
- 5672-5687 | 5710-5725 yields 0.75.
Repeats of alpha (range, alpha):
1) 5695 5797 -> 21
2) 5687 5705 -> 4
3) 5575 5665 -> 24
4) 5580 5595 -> 3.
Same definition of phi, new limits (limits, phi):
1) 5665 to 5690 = 8.17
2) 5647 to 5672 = 8.31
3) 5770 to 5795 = 8.36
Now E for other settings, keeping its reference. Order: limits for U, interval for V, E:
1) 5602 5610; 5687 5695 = -0.81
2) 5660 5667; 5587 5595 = -0.55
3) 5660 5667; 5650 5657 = -0.43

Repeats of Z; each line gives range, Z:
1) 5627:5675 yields 7.50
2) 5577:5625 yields 7.39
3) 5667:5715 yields 7.43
